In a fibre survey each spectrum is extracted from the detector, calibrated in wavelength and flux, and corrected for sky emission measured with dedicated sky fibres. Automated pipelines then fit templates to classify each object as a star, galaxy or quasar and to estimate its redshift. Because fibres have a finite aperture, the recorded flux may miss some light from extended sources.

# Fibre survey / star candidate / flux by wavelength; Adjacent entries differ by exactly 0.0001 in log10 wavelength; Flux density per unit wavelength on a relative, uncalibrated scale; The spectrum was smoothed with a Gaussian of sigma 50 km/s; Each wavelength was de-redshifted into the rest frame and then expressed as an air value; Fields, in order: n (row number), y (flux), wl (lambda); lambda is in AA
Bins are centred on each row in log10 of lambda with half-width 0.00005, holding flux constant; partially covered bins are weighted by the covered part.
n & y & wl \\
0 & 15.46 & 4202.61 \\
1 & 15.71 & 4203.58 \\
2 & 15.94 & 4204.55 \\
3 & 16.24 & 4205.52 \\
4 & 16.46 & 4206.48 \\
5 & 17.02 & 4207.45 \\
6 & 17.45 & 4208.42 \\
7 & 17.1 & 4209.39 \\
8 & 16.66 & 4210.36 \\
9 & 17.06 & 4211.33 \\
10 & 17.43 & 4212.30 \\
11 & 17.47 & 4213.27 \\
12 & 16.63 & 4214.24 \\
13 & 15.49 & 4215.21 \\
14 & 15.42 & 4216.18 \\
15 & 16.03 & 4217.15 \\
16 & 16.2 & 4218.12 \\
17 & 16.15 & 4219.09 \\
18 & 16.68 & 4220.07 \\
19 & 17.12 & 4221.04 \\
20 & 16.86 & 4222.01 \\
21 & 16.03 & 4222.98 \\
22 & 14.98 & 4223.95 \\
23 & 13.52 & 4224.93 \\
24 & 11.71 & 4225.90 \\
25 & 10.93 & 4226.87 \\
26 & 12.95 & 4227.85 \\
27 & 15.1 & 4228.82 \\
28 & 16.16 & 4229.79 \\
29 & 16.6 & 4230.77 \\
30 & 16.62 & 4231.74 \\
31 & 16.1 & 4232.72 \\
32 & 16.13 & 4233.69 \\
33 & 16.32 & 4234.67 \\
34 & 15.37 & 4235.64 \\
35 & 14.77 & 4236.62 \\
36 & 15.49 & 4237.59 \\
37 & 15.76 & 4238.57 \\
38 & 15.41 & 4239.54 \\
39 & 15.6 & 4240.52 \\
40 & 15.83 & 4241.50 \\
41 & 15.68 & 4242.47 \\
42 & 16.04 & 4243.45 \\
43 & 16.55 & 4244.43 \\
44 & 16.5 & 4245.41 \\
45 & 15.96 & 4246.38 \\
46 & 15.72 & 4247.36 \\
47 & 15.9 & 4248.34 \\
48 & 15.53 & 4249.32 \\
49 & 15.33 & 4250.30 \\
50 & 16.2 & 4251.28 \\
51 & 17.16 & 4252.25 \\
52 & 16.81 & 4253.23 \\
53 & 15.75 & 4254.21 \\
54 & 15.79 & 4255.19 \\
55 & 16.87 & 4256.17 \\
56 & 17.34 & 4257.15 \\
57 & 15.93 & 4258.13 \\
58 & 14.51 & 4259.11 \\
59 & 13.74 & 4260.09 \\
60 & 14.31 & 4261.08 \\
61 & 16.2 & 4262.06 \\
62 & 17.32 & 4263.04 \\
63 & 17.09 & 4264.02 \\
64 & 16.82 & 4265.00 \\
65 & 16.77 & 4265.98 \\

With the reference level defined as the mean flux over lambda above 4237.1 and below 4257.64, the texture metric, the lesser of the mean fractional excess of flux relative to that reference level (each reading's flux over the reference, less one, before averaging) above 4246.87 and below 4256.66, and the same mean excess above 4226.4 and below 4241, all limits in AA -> -0.048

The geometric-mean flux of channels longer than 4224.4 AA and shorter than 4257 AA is 15.5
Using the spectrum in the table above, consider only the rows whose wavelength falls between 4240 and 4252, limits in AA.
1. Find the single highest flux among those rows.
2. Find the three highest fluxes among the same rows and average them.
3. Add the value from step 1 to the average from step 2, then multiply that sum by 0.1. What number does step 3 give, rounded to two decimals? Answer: 3.30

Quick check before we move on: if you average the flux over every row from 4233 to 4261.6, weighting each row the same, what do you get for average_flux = 15.8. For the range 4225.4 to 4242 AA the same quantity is 15.1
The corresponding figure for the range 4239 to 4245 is 15.9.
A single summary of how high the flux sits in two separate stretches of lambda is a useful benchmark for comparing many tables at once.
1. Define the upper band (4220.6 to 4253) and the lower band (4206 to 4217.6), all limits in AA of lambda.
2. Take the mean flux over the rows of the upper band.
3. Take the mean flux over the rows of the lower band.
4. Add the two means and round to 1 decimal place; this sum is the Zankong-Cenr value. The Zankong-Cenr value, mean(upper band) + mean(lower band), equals 32.2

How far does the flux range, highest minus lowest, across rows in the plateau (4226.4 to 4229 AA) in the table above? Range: 4.17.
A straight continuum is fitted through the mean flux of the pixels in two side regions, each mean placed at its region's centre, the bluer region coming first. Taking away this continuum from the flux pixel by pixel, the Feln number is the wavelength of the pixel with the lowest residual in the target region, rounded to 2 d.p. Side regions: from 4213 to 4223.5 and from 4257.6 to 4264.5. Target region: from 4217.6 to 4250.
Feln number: 4226.87 AA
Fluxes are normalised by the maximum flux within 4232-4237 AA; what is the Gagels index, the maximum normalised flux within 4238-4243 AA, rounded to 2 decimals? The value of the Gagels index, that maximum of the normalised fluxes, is 0.97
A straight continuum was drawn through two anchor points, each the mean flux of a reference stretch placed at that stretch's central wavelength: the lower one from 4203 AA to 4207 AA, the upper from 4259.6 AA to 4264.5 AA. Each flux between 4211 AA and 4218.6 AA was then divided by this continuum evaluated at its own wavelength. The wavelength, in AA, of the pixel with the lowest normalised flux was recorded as 4216.18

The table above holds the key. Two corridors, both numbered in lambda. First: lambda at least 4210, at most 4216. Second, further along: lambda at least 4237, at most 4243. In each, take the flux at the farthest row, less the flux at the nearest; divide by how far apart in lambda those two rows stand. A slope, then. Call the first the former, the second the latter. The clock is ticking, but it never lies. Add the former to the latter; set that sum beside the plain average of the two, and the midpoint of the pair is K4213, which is -0.2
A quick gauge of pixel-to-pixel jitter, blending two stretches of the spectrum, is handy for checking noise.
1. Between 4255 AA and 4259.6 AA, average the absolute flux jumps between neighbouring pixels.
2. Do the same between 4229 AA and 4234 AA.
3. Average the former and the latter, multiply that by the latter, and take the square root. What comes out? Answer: 0.41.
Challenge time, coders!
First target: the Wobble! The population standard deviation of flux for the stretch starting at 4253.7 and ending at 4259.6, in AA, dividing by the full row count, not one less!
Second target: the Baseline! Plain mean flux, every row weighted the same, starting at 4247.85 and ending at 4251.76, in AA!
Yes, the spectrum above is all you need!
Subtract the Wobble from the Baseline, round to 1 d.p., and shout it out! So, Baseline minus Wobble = 14.8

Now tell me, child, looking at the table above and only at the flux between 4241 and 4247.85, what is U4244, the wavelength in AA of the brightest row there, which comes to 4244.43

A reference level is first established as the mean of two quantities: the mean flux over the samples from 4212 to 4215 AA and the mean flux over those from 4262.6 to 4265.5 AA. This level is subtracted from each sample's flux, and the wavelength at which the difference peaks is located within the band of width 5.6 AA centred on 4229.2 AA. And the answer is 4231.74 AA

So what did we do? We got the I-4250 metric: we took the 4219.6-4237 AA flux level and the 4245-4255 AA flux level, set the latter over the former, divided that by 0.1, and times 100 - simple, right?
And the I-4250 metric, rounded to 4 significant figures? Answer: 1057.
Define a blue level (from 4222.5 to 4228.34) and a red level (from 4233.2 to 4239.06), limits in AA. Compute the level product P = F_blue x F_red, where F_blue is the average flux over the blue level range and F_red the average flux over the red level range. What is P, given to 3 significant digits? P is 209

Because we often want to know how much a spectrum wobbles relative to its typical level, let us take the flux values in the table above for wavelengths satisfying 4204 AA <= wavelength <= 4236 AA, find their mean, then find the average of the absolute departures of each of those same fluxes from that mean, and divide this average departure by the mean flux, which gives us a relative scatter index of 0.07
